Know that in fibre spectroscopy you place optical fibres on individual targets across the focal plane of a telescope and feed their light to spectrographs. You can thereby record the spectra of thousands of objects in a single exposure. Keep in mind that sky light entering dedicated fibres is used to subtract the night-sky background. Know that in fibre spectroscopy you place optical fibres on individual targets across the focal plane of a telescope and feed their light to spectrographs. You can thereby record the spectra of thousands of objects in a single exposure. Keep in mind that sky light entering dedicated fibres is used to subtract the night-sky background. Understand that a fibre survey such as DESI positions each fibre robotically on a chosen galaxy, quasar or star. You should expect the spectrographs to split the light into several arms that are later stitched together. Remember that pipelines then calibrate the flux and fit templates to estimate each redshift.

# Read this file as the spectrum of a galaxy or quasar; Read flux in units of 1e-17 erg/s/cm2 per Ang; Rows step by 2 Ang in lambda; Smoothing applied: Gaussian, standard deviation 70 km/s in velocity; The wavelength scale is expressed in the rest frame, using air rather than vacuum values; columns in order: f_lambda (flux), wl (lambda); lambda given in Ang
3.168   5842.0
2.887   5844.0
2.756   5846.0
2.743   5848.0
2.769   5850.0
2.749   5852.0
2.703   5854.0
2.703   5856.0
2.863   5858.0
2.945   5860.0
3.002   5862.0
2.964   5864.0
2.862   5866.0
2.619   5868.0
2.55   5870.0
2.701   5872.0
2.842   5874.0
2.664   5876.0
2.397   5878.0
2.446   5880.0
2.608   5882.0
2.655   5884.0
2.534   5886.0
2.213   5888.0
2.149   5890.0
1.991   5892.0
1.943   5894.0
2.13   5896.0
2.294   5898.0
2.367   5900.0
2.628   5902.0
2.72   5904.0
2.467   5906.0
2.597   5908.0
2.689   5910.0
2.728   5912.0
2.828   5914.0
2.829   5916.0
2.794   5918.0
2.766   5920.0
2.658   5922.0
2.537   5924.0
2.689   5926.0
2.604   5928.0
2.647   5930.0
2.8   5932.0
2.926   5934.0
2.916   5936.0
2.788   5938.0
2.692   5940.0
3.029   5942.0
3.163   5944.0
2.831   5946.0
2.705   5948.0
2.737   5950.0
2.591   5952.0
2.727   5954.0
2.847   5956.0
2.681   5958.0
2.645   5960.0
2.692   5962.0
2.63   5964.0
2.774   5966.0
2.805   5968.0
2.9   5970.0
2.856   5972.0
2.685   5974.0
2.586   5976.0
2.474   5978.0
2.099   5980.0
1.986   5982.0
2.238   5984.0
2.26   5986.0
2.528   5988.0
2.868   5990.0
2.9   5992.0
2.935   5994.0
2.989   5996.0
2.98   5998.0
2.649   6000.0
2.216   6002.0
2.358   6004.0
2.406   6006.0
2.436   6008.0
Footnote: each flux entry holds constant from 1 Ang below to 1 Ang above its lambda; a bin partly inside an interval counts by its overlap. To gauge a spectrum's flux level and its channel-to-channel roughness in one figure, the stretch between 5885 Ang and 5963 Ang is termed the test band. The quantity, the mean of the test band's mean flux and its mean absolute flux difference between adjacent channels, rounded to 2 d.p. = 1.38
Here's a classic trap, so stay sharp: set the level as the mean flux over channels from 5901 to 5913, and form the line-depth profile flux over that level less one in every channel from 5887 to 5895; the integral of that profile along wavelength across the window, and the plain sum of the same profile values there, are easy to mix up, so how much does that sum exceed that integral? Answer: 0.86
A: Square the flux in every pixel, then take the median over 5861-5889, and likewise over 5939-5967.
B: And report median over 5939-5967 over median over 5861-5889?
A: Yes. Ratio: 1.06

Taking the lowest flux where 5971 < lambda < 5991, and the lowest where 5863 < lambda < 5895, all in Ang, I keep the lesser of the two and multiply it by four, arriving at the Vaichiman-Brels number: 7.77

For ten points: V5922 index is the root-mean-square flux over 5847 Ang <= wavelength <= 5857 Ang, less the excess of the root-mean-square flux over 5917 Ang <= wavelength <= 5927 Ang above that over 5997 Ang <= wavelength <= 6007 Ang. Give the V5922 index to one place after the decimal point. 2.6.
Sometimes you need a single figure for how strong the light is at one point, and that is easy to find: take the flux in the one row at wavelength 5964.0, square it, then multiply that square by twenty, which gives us 138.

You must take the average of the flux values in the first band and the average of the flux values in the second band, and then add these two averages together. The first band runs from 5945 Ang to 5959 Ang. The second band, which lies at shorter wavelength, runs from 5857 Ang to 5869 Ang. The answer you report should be 5.61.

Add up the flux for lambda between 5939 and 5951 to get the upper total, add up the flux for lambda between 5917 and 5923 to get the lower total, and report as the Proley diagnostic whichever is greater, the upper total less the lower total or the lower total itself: 9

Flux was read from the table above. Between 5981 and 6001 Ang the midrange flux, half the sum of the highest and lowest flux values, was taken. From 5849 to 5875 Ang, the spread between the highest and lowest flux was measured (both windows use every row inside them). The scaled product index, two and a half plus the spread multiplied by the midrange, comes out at 3.62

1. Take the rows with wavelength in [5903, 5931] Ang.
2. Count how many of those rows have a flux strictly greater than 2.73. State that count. 4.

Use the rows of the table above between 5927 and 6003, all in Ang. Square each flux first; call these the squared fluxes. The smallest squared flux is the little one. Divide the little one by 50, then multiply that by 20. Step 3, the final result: 1.6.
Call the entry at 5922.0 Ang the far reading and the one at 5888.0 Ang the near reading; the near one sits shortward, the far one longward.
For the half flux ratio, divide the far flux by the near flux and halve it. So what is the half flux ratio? 0.60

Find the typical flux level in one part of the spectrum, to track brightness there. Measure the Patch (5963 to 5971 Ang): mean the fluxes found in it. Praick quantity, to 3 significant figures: 2.78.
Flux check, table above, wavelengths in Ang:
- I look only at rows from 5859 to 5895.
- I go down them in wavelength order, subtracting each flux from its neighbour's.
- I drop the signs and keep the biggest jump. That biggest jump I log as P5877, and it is 0.32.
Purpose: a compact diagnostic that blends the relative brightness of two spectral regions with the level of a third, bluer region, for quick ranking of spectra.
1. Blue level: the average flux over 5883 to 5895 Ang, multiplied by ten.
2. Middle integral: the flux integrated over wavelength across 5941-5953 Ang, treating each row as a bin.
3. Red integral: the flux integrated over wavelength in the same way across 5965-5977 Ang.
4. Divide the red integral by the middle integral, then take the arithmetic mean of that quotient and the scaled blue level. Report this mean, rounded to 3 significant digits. 11.7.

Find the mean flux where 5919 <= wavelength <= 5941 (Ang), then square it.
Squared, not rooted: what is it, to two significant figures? 7.4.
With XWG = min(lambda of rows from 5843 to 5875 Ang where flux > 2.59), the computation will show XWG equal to 5844.0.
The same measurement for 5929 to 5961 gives 5930.0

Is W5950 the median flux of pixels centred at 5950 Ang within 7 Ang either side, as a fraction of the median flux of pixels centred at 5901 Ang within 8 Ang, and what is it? 1.13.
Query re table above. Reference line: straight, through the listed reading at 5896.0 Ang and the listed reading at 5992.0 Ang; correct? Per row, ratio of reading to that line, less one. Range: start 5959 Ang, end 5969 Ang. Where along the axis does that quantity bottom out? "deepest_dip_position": 5964.0 Ang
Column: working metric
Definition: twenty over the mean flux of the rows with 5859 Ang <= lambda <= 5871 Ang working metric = 7.08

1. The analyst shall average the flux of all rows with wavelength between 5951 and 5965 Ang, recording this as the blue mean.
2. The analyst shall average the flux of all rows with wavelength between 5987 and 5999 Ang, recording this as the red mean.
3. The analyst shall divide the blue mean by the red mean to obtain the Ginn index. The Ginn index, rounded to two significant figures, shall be 0.94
